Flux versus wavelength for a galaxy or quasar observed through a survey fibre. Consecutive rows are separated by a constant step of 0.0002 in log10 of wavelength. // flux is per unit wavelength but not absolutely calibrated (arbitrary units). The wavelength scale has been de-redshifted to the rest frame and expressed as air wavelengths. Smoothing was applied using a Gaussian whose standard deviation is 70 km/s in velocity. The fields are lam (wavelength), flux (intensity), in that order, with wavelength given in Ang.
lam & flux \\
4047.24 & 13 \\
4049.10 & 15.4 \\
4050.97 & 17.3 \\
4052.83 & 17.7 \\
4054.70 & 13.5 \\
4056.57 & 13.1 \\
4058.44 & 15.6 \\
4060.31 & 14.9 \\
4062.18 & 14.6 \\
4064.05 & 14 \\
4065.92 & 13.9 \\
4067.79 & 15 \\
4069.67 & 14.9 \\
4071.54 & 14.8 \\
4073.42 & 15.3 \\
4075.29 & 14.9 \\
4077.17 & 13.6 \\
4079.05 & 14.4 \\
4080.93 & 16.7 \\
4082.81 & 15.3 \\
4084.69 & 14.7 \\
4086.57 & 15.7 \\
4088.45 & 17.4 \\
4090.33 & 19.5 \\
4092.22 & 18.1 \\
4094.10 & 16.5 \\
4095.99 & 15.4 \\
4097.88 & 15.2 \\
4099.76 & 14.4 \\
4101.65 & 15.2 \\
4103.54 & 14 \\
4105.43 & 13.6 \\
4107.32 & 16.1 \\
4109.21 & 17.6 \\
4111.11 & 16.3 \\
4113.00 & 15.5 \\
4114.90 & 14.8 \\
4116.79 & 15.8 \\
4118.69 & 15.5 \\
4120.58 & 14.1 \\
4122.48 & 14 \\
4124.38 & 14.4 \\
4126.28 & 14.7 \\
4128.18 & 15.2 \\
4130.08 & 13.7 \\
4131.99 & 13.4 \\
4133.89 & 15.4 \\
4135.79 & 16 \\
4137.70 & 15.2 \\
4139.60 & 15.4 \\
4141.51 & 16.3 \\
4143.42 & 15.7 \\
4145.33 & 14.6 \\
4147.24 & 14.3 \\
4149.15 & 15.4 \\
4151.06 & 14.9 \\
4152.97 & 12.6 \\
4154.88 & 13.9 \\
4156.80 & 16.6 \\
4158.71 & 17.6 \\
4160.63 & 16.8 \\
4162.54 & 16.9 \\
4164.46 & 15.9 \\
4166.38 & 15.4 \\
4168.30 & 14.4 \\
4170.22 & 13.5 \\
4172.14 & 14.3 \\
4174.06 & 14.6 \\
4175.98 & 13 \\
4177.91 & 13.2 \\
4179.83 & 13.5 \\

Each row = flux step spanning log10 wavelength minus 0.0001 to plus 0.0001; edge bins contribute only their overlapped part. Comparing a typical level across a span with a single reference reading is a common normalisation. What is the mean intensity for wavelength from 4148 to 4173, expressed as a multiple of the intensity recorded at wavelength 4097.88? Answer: 1.00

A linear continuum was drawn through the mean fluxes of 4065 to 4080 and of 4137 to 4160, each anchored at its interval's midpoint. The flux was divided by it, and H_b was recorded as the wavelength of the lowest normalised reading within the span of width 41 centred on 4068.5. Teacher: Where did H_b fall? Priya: 4056.57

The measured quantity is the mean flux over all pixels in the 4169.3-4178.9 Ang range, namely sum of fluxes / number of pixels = 13.7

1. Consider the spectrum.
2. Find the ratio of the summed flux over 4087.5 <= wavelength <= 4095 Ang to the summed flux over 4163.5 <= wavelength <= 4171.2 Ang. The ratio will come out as 1.21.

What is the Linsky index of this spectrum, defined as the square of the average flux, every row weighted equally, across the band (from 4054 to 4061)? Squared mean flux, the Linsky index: 204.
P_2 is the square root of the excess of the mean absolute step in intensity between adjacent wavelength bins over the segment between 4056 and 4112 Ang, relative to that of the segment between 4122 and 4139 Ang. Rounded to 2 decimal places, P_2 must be 0.50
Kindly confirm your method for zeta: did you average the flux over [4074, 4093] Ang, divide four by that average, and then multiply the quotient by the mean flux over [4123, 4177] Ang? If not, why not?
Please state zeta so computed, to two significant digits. 3.7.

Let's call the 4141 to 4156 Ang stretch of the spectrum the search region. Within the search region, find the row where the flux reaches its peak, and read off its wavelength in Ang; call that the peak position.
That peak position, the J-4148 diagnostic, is 4141.51 Ang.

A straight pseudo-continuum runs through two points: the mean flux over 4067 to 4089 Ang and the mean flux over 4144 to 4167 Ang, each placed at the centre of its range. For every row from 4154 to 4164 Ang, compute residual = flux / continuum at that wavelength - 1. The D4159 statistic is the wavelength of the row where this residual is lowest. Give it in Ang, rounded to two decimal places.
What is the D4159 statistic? 4154.88 Ang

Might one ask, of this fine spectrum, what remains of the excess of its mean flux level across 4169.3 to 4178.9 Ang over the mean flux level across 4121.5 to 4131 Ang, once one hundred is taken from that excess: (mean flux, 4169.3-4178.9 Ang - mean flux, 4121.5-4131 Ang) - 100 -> -100.7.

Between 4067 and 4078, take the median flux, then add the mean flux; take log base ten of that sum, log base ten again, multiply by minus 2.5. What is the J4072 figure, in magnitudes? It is -0.420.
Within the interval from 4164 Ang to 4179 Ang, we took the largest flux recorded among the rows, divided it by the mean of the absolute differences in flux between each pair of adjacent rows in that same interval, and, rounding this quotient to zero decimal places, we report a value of 21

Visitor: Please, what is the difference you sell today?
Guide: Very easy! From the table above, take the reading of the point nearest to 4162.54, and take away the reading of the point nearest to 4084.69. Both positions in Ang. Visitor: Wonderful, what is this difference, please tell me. 2.2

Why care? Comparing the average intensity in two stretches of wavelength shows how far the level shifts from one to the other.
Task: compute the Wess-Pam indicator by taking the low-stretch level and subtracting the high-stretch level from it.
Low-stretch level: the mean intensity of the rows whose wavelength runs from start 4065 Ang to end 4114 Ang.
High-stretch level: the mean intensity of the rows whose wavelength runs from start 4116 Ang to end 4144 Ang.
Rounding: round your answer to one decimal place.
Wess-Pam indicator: 0.6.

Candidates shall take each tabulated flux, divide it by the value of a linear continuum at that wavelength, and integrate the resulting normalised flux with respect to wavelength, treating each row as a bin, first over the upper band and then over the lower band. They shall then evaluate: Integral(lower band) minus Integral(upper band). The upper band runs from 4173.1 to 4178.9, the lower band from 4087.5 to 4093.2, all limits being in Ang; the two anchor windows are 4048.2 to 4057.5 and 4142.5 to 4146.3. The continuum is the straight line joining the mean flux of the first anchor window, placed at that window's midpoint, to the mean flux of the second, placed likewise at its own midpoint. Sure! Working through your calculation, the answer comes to 1.6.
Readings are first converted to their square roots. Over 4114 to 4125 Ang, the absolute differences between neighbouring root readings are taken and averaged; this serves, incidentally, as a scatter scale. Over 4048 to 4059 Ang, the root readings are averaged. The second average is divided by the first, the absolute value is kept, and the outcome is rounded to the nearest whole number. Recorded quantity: 47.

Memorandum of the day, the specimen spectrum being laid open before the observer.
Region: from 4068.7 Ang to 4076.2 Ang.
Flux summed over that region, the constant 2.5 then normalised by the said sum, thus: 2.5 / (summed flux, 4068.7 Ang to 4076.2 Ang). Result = 0.0417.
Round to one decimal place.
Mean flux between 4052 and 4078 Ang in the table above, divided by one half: 29.4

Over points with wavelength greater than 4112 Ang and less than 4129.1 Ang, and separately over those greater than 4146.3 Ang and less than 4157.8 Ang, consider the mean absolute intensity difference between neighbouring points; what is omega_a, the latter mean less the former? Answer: 1.0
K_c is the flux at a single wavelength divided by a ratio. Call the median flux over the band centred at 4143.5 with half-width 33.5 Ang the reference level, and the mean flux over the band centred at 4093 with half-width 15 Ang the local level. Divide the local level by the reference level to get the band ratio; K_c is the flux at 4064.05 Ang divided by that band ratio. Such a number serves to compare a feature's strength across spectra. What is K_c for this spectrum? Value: 13.5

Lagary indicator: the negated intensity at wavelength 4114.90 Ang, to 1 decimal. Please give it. -14.8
